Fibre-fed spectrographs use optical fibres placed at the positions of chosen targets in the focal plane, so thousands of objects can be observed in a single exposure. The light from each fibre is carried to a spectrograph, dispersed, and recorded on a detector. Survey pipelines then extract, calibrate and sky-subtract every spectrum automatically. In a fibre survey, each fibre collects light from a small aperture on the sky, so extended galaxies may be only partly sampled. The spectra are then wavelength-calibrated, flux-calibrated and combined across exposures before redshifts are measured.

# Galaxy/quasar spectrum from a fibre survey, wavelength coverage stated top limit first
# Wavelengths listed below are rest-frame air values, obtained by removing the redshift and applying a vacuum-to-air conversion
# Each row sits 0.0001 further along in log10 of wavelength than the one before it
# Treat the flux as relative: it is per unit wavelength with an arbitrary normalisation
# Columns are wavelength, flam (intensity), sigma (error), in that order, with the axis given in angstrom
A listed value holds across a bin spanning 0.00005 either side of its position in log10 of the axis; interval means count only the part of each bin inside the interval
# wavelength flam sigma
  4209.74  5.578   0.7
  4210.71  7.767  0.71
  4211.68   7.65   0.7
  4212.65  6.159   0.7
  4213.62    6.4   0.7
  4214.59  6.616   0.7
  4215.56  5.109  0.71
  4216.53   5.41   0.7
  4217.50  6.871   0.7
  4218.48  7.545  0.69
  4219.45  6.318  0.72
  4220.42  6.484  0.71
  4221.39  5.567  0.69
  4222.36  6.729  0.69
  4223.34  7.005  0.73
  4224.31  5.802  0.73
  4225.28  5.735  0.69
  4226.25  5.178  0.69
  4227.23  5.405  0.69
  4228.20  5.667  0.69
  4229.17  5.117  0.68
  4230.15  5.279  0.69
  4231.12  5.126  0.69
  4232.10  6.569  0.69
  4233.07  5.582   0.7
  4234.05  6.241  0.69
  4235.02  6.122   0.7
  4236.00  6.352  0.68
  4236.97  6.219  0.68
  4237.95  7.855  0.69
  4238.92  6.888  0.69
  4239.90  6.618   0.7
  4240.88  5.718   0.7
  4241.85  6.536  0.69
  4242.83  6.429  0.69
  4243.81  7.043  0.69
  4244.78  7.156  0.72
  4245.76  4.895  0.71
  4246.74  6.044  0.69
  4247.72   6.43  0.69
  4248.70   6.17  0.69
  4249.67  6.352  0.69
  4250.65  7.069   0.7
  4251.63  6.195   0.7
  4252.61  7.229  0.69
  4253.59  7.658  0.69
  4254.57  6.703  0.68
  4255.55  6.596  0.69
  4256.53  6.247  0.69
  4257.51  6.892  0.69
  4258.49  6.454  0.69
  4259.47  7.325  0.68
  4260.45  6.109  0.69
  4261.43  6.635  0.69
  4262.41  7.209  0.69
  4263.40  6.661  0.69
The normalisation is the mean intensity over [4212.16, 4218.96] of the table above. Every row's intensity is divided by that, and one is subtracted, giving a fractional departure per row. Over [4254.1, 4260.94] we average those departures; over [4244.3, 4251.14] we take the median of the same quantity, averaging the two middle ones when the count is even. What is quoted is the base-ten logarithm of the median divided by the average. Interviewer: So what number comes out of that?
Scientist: -0.8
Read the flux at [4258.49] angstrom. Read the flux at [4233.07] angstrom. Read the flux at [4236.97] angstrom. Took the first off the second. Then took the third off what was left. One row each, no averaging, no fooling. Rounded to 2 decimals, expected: -7.09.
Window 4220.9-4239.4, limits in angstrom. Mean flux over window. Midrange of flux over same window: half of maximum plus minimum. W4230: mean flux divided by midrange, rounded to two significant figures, 0.93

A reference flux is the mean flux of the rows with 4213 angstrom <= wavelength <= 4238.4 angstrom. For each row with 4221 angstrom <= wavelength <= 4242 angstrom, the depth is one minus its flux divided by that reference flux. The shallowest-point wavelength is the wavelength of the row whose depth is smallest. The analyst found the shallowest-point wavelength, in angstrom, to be 4237.95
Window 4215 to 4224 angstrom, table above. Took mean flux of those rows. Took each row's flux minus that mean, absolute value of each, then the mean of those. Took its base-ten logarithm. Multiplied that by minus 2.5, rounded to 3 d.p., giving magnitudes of 0.460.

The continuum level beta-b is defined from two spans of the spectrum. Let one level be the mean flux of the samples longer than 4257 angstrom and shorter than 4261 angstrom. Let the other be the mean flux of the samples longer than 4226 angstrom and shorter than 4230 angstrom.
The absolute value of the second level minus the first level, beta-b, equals 1.4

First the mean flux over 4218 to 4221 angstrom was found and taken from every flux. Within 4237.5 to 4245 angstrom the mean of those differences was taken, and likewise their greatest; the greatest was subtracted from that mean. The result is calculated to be -1.1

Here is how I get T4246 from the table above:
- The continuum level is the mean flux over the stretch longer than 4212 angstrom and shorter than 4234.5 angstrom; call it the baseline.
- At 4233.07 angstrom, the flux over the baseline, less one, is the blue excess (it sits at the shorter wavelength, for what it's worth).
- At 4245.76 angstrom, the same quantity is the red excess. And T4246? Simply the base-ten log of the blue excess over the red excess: -0.42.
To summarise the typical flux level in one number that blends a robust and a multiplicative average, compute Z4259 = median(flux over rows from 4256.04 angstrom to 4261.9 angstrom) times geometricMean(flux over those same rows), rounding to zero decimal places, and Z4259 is 43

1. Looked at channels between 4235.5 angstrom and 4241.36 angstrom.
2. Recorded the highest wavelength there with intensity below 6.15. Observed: 4240.88 angstrom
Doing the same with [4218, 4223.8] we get 4221.39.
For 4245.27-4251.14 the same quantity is 4246.74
